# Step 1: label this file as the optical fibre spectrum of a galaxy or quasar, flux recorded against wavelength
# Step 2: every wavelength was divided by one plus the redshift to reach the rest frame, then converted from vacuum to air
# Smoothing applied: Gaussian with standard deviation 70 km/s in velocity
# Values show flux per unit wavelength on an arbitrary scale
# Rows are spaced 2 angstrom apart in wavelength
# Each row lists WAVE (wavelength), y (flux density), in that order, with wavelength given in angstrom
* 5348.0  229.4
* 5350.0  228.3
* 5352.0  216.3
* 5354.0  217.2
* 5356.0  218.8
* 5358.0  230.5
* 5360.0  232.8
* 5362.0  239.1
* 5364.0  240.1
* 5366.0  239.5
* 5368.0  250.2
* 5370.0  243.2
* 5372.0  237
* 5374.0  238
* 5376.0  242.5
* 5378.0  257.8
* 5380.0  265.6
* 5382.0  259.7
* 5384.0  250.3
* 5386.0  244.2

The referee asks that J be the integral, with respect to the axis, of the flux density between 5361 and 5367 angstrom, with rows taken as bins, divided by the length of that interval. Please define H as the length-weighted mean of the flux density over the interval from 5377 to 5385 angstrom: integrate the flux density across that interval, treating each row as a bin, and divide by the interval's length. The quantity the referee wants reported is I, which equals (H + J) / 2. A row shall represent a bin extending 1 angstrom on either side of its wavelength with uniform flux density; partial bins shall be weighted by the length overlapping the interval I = 249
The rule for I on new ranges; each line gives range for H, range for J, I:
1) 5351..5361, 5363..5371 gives 233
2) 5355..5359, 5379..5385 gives 242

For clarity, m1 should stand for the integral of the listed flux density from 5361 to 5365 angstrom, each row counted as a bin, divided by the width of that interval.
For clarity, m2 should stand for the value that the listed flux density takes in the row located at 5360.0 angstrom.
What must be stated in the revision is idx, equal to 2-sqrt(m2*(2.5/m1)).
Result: 0.44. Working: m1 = 240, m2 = 232.8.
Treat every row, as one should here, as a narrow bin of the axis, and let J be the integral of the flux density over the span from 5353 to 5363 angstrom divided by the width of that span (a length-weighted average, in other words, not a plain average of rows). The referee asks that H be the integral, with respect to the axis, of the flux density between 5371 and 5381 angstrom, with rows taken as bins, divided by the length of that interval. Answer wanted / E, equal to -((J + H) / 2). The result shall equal -238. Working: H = 248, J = 228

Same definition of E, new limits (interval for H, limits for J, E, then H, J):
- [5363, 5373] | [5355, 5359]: -233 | 242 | 225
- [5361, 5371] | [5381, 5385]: -249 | 242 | 255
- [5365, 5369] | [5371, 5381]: -247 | 245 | 248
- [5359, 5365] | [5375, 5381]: -246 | 237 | 255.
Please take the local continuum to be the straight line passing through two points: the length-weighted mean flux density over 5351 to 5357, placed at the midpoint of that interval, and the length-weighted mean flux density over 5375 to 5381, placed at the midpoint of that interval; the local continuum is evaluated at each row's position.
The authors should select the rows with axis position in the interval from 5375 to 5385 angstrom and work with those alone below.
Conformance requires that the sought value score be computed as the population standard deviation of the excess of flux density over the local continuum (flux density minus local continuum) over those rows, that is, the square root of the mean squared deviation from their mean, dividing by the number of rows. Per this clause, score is 7.9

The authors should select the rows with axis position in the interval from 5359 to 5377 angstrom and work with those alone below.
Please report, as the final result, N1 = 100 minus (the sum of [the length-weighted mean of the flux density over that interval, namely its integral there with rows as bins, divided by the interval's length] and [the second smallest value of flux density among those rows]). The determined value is -377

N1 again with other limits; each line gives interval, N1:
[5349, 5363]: -343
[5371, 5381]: -386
